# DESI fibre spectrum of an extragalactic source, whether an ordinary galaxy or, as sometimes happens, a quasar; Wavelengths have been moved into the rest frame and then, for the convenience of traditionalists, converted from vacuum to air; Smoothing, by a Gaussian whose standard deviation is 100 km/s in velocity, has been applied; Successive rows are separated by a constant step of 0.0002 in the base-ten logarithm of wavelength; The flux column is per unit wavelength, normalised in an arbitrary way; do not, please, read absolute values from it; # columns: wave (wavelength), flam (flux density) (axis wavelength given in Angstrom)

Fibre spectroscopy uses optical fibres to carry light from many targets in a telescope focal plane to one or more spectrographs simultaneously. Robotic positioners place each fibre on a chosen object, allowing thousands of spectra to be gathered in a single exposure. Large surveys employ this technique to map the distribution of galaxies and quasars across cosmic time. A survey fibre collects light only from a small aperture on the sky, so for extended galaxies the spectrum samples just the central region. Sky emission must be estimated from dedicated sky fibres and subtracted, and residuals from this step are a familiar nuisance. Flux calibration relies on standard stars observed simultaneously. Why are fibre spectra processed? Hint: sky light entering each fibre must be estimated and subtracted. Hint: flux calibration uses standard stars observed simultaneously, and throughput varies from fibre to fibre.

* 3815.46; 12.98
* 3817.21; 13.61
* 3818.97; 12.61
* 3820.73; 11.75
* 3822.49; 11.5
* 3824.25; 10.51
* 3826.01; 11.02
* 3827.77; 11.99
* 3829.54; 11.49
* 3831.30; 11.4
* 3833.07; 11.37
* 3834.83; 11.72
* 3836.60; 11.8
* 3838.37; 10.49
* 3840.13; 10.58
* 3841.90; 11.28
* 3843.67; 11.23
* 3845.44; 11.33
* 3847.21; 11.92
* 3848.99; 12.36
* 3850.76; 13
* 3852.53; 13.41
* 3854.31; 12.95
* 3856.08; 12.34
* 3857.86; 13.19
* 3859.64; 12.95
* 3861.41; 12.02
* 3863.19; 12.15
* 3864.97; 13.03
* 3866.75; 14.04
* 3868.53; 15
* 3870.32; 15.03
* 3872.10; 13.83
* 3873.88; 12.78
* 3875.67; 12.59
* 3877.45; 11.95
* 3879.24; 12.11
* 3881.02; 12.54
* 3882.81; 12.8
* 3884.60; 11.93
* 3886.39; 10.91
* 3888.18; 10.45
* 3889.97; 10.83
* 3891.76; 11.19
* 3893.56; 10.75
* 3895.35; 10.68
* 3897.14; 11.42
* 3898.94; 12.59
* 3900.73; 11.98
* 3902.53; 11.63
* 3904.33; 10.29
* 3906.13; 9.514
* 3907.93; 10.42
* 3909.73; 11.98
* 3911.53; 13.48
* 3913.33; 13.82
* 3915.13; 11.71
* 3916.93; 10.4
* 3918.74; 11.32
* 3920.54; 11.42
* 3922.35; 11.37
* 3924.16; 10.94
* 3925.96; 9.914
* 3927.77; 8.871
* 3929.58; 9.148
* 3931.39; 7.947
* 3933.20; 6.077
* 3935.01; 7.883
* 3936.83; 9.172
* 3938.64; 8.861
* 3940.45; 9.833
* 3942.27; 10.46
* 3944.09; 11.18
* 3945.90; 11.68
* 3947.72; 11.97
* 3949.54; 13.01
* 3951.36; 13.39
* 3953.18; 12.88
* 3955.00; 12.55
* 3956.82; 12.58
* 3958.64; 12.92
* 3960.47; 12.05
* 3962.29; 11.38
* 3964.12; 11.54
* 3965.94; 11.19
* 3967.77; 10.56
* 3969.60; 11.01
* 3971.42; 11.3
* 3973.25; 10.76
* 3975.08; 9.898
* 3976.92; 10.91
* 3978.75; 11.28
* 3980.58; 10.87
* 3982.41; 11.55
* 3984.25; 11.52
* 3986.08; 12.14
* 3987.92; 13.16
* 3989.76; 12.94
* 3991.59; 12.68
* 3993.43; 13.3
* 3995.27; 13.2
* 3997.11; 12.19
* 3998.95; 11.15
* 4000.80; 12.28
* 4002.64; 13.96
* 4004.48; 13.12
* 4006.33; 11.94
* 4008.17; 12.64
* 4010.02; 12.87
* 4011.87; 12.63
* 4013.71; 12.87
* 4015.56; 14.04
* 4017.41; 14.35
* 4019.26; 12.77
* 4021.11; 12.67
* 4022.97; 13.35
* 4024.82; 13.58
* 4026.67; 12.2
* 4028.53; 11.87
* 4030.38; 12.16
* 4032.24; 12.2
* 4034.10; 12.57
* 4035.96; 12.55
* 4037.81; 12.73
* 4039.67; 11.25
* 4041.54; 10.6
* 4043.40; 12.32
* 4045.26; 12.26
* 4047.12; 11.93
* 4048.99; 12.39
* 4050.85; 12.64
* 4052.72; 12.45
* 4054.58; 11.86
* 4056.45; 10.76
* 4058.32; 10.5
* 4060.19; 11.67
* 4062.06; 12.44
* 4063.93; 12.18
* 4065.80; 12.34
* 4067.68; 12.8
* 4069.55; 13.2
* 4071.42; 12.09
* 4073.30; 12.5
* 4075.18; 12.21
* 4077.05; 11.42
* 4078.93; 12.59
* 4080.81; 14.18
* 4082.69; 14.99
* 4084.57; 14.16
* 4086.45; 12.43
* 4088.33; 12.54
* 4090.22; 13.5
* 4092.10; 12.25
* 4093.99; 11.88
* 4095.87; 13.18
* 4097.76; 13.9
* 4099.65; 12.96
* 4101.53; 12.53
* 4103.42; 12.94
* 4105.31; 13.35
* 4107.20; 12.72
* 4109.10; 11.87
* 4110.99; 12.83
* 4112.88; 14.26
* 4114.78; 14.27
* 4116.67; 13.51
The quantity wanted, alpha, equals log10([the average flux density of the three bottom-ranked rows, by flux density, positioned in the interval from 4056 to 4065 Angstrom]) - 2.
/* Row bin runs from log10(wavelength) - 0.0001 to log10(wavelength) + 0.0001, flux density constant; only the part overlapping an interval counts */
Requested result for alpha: -0.96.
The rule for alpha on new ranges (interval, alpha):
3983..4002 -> -0.94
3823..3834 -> -0.96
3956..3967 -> -0.94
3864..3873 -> -0.87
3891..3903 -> -0.96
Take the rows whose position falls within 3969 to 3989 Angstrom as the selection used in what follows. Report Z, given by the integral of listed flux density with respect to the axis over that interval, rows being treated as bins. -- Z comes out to 227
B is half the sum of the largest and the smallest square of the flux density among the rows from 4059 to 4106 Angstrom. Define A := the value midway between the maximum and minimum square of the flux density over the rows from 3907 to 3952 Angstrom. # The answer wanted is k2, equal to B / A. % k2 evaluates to 1.6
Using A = 114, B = 178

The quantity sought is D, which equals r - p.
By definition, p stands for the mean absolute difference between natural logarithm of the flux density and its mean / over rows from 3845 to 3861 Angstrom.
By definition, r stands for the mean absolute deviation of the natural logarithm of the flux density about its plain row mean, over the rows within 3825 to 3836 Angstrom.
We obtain -0.024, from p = 0.04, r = 0.021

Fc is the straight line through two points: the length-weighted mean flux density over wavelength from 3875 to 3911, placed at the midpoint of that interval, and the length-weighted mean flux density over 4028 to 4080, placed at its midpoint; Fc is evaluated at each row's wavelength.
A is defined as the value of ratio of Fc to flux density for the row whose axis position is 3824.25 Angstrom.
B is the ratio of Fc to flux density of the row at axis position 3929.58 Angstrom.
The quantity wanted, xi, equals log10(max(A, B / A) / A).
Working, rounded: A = 1.06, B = 1.27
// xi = 0.05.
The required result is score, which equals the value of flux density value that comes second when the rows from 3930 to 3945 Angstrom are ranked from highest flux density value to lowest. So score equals 10.46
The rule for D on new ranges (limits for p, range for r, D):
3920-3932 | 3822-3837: -0.086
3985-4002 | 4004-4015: -0.023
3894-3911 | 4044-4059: -0.023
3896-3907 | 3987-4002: -0.037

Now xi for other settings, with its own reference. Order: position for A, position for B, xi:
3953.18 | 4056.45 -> 0.14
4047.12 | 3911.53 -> 0.00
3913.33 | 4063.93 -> 0.16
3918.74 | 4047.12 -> 0.00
